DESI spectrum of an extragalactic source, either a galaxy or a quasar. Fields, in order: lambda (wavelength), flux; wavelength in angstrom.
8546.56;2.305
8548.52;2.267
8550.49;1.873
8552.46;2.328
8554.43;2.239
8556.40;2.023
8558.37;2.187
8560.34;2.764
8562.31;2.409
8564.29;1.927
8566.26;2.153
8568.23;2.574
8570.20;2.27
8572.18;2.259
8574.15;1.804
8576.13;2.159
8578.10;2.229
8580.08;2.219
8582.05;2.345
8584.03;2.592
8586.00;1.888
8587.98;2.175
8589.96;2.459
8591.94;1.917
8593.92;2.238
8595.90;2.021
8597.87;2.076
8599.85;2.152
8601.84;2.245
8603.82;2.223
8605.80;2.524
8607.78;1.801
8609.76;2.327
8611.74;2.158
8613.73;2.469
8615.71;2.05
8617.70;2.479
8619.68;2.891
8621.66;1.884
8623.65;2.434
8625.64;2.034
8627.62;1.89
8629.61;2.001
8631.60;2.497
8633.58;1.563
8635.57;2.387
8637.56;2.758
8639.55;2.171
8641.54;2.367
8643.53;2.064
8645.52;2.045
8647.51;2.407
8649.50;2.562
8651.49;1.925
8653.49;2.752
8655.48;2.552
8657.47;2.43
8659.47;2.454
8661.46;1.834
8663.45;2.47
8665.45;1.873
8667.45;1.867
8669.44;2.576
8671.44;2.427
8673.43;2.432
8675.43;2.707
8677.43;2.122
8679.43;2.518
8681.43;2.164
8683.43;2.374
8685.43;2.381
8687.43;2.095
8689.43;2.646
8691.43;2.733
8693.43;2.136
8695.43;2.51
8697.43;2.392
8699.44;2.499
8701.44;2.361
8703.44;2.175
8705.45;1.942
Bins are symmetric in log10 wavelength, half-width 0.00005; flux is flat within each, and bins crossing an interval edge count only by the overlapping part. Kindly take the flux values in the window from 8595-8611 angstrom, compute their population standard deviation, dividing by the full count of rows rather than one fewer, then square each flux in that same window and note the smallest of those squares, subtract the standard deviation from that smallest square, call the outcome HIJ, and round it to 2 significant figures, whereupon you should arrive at 3.0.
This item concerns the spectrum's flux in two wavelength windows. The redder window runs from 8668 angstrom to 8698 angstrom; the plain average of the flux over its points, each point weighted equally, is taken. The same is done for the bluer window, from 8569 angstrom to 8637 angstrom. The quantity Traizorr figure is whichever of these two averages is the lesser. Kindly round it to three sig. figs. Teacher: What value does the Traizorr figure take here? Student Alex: 2.20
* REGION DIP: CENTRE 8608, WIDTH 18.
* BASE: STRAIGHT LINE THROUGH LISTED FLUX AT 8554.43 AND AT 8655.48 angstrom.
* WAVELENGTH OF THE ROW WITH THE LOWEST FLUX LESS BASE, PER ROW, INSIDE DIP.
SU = 8607.78 angstrom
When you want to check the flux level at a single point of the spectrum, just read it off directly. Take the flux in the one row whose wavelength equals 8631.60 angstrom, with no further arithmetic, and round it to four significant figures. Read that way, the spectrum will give 2.497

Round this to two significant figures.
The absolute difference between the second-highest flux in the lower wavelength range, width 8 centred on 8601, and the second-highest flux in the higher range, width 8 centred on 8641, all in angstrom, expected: 0.14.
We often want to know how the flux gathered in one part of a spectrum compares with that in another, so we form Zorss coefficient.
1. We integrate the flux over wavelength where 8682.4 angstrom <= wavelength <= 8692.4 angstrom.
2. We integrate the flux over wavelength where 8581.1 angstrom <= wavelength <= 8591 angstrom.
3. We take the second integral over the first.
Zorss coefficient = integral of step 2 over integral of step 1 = 0.93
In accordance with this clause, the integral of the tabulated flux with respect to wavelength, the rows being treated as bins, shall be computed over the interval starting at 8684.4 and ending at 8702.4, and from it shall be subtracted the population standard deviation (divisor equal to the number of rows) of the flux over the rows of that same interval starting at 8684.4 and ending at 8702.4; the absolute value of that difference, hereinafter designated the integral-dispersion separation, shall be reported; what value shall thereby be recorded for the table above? 43.3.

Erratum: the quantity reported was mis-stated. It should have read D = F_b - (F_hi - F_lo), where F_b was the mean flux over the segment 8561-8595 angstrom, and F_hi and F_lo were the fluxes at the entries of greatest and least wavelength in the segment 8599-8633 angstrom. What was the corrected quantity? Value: 1.87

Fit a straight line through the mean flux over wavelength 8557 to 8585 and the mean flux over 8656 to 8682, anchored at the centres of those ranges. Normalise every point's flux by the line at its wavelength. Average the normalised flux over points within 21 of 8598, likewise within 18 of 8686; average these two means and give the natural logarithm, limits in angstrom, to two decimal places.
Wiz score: 0.01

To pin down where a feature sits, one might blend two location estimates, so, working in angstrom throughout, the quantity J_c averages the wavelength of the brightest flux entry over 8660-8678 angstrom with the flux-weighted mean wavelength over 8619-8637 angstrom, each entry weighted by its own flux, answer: 8651.4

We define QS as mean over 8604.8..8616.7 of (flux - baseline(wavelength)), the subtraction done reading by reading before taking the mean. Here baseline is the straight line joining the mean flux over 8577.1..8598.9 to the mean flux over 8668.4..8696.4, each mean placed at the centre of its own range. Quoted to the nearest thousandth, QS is -0.028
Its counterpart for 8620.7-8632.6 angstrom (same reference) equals -0.163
